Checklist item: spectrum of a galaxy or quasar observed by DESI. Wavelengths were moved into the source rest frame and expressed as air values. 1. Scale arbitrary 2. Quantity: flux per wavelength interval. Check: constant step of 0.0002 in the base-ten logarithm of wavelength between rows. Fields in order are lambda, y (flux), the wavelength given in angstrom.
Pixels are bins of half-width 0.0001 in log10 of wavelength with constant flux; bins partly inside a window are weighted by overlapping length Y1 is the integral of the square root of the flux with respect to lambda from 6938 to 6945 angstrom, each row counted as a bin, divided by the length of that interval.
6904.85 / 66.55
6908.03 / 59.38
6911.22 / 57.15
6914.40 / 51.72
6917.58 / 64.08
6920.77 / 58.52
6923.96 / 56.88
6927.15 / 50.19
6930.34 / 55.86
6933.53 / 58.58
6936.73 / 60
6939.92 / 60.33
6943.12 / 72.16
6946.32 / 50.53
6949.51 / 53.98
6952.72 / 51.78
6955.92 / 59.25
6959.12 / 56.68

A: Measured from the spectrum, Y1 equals 8.1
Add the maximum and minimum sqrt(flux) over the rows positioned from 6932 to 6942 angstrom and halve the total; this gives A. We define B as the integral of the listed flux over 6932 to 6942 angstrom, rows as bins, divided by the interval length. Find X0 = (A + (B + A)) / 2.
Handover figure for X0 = 37.8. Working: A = 7.71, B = 60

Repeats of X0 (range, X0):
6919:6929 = 35.0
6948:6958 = 35.0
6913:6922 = 36.7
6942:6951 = 36.9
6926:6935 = 34.9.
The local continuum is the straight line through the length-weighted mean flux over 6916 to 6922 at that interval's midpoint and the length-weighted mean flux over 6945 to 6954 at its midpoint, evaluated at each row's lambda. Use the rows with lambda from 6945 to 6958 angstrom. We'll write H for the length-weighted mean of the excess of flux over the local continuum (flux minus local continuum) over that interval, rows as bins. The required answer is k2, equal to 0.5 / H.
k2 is 0.2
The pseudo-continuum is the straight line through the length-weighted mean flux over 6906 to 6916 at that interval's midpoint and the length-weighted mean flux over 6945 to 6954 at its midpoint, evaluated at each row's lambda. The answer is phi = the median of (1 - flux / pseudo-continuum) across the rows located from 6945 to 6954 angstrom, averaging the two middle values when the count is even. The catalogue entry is 0.000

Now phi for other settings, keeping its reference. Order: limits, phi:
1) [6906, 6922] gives -0.044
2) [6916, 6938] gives -0.056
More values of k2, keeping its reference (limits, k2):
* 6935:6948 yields 0.1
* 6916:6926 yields -0.4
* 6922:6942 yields -4.6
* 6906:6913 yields -0.1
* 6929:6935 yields -2.1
